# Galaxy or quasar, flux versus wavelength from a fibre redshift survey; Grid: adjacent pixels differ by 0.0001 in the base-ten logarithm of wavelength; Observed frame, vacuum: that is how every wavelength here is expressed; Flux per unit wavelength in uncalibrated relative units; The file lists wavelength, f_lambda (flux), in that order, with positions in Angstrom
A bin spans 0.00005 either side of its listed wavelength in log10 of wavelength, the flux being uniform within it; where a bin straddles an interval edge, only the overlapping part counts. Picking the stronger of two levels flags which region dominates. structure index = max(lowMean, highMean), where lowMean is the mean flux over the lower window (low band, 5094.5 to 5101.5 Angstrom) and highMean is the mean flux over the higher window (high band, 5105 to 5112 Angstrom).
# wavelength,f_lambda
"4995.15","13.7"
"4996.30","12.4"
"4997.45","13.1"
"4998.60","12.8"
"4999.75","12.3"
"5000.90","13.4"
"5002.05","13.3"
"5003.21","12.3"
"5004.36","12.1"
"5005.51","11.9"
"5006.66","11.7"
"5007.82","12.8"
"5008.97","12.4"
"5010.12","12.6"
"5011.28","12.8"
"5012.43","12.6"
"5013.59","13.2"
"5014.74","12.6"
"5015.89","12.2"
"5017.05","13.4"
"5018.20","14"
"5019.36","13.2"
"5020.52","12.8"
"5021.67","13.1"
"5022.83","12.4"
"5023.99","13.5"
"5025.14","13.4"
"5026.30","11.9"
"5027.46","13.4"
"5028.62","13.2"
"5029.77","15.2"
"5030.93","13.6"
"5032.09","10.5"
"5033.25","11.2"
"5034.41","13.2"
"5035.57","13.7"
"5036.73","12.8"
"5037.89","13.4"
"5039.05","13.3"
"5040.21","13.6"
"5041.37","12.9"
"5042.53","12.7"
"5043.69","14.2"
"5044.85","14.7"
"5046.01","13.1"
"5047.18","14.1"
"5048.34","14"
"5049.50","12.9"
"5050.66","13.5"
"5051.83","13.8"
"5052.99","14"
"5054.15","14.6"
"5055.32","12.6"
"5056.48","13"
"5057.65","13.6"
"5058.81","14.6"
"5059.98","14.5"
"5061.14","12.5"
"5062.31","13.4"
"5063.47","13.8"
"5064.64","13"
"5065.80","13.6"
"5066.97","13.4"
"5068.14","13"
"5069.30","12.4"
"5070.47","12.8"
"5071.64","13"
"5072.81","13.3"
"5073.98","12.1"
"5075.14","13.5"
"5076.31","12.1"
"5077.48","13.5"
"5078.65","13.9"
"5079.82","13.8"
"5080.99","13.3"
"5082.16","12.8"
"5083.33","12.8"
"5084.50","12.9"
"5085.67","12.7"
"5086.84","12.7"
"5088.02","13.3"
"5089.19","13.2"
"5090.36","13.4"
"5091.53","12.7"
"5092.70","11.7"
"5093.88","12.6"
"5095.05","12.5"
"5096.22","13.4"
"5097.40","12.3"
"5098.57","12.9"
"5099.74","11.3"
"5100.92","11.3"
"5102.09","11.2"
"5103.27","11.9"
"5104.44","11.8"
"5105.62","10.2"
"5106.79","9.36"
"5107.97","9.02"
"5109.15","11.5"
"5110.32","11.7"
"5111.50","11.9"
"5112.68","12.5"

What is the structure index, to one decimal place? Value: 12.3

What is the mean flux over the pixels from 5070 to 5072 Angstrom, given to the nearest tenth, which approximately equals 12.9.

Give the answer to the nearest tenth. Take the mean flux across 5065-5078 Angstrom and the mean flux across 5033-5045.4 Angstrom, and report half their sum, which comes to 13.1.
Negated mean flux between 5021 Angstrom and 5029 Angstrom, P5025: -13.0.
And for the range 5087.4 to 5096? -12.8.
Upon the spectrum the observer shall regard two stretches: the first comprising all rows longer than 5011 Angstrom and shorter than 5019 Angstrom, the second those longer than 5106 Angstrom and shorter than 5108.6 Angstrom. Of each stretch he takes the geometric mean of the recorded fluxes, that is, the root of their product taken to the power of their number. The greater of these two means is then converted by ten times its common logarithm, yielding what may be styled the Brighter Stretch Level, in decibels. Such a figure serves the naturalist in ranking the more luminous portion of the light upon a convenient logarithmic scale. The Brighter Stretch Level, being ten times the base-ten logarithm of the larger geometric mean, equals 11.13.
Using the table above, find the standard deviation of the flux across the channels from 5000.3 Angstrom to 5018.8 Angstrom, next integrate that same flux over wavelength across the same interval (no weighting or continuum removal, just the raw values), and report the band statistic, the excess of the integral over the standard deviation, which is 234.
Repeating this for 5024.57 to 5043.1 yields 240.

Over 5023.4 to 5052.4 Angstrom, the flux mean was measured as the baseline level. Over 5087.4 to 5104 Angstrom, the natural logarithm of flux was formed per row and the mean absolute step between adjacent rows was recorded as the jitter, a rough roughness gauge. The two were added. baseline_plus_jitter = 13.3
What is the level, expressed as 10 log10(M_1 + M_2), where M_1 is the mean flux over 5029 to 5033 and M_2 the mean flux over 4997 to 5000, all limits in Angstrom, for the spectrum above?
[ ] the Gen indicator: 14.1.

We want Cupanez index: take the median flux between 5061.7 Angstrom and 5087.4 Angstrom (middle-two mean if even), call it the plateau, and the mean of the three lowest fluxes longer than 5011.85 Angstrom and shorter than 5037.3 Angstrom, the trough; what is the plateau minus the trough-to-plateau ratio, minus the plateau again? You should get -0.862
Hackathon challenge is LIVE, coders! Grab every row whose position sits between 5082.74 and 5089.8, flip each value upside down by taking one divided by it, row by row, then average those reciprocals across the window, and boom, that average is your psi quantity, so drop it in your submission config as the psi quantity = 0.0773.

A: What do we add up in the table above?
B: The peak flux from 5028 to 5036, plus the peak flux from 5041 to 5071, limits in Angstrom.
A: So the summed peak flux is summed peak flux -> 29.9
